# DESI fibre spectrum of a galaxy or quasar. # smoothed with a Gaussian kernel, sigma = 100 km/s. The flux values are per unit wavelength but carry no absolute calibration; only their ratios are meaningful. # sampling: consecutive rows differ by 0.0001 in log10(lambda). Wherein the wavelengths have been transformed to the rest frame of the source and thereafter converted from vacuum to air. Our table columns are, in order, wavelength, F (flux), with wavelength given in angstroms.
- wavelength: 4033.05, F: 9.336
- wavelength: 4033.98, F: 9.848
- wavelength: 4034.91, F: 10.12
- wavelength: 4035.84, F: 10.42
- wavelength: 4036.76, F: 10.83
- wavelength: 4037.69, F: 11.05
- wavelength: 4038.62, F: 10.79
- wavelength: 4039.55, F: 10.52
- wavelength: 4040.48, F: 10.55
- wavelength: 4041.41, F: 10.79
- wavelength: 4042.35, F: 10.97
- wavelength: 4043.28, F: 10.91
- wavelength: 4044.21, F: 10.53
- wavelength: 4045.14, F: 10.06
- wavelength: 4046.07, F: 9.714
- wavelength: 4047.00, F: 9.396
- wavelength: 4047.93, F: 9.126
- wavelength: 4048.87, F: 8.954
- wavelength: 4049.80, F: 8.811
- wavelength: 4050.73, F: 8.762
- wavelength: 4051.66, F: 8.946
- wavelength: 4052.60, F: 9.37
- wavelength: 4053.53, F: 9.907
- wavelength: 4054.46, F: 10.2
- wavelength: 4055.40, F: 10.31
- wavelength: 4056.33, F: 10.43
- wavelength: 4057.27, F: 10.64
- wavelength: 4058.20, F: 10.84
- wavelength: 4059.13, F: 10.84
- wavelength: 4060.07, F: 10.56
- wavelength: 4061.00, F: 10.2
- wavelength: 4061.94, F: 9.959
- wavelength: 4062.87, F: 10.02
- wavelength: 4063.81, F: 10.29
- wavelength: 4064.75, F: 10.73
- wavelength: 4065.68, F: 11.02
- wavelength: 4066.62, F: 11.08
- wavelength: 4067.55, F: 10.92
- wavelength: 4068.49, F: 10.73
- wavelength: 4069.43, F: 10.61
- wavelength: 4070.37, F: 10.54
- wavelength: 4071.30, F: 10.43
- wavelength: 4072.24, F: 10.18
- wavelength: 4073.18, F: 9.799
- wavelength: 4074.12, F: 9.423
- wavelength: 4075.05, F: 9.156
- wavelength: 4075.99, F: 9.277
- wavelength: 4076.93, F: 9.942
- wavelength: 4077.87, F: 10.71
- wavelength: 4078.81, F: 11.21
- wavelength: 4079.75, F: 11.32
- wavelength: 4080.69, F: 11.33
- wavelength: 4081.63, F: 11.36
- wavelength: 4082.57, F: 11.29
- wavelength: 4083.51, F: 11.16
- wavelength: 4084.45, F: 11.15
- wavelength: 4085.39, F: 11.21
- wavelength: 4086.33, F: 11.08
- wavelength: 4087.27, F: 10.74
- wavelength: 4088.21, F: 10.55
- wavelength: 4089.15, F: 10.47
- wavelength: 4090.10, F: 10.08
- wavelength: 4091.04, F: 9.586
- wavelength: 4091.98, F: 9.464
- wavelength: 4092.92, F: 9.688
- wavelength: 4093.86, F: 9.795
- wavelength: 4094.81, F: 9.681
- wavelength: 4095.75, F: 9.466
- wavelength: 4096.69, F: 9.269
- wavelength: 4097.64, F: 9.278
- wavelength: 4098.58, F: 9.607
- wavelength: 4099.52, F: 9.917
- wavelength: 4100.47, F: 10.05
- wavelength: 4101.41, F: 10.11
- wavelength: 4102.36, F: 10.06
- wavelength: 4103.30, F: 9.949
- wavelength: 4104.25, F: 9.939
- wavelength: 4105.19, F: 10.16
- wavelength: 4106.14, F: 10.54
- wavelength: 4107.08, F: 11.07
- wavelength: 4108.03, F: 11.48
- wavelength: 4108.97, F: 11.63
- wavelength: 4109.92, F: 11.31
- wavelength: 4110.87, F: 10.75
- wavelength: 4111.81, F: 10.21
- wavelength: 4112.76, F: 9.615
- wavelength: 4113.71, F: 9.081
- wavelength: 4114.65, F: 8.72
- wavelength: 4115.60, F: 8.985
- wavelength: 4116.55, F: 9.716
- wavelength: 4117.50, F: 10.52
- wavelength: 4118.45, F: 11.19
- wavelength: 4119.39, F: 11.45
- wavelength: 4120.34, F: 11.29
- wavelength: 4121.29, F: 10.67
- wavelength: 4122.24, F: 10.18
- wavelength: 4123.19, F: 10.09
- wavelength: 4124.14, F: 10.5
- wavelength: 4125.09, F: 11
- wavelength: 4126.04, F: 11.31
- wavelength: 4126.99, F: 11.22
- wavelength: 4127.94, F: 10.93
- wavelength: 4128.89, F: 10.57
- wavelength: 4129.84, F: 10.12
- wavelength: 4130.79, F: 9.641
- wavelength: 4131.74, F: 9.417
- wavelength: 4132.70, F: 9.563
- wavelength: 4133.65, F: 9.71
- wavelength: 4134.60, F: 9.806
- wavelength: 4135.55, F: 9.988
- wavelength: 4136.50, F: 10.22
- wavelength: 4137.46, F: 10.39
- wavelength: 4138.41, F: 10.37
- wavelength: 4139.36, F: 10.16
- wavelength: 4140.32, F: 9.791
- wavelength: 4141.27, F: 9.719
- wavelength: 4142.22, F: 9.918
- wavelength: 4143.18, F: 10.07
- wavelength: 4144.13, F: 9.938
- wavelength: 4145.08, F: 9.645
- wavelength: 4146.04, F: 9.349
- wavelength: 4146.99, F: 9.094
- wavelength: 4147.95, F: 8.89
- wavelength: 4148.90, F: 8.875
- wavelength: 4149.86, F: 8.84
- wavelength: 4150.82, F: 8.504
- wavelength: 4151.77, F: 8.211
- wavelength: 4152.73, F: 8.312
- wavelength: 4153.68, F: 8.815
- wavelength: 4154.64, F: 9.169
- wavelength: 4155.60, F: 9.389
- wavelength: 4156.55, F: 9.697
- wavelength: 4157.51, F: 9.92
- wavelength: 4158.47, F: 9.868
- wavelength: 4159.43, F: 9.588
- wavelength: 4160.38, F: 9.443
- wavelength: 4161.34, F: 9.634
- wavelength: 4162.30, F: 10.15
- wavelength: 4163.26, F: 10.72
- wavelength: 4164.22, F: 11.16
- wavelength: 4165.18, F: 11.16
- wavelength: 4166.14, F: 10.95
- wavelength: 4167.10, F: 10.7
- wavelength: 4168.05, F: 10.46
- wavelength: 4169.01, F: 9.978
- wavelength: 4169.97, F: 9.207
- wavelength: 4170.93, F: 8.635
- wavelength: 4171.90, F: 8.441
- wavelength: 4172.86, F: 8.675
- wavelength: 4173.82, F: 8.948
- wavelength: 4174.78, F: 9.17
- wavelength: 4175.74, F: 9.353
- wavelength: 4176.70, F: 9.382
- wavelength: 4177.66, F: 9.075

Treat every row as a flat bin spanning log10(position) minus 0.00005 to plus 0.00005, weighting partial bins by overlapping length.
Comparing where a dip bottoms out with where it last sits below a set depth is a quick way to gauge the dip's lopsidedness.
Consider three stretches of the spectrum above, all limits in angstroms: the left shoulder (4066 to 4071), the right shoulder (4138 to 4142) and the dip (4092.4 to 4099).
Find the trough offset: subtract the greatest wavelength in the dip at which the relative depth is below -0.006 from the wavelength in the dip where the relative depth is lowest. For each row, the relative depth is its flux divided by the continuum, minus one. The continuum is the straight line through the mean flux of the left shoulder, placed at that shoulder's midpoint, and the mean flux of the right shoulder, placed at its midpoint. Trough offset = -1.9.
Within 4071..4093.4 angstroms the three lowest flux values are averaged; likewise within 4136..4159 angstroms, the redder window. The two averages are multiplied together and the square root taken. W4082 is 8.8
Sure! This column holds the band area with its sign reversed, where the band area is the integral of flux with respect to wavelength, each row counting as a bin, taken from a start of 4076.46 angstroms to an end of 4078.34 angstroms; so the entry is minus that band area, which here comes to -19.4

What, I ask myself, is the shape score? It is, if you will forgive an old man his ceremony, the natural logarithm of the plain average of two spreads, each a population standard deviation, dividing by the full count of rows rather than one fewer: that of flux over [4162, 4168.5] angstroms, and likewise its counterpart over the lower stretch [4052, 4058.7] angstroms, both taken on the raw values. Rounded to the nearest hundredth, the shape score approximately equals -0.92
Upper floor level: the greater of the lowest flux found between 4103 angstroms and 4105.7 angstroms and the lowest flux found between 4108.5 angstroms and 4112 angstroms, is 10.2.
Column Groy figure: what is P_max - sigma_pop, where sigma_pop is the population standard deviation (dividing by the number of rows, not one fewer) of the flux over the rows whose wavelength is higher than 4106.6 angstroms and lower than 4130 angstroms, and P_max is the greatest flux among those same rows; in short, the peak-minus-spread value 10.8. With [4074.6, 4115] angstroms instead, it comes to 10.8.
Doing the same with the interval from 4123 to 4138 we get 10.7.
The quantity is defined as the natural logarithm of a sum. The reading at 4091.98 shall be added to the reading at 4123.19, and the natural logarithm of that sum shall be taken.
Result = 2.97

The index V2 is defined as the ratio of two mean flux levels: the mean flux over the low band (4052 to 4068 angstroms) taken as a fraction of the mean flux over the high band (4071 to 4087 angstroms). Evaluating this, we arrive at 0.98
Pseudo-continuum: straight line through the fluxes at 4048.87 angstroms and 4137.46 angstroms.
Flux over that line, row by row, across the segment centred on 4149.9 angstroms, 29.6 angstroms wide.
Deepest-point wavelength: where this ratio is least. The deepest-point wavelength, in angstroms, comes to 4151.77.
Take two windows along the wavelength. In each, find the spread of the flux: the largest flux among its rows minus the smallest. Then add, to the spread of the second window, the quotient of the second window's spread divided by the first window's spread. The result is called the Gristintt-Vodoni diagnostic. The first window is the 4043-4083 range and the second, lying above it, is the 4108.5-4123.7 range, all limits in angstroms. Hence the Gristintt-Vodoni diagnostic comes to 4.0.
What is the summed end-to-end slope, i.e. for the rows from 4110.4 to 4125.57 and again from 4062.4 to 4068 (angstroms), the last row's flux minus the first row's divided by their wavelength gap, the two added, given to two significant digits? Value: 0.21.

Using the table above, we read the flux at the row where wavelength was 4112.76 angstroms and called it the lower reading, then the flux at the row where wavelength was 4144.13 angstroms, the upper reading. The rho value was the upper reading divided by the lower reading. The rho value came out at 1.03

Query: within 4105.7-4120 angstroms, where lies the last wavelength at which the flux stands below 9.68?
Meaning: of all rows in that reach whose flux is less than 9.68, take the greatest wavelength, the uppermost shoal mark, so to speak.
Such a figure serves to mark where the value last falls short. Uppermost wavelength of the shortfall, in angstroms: 4115.60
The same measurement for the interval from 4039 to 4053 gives 4052.60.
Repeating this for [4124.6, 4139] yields 4132.70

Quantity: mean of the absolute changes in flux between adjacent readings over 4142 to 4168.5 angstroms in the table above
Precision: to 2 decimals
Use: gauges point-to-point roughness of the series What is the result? 0.24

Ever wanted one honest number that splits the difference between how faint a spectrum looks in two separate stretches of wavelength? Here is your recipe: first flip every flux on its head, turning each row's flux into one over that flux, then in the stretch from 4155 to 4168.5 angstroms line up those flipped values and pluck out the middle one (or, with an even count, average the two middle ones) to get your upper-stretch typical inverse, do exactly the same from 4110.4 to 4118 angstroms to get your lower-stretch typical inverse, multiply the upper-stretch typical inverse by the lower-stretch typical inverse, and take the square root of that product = 0.102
